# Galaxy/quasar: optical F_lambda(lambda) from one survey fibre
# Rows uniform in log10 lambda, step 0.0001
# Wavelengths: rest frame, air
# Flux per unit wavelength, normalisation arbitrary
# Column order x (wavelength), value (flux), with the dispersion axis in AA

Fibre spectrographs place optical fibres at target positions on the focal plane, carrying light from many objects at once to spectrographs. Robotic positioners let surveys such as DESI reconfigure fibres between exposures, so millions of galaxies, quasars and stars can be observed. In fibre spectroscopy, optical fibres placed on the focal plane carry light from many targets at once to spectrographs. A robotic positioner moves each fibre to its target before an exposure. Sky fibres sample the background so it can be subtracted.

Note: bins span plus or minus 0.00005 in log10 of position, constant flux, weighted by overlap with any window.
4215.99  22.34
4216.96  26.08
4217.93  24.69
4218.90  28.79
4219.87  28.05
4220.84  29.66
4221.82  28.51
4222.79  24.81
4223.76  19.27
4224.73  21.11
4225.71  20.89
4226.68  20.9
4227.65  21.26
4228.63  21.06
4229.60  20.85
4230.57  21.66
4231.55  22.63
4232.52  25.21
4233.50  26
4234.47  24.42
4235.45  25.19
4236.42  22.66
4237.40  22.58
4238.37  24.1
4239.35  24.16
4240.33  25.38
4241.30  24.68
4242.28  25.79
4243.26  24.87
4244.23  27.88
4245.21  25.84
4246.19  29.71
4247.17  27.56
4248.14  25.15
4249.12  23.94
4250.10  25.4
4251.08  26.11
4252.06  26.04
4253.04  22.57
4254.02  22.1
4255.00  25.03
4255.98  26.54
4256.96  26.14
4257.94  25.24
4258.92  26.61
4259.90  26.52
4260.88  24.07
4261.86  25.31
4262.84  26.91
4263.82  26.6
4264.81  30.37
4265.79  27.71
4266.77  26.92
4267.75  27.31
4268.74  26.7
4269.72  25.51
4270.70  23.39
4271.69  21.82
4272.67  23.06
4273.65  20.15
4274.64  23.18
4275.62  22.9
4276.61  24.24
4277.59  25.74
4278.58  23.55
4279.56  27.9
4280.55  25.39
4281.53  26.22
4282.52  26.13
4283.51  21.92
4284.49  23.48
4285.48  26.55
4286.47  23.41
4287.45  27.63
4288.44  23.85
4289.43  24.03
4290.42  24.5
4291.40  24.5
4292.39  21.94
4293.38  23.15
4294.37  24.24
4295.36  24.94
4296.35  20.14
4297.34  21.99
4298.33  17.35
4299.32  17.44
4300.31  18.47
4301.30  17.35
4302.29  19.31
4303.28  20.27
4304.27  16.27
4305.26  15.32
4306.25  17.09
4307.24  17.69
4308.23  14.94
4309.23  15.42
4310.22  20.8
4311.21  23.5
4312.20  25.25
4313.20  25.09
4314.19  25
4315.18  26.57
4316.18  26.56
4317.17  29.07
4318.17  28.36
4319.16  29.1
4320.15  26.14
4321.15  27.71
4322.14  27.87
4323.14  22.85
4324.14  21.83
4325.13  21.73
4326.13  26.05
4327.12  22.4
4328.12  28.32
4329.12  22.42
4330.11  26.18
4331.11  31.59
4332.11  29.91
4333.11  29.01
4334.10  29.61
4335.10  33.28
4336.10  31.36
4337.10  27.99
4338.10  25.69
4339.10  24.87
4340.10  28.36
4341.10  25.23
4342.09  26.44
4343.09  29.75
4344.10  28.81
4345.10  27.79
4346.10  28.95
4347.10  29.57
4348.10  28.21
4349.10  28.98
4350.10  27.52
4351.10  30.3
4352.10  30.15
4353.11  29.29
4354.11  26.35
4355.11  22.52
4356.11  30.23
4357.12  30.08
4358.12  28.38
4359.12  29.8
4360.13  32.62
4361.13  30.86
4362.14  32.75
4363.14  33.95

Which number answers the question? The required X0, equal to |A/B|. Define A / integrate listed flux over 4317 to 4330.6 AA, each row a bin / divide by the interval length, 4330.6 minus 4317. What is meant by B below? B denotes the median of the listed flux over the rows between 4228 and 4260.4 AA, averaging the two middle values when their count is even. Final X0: 1.02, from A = 25.6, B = 25.2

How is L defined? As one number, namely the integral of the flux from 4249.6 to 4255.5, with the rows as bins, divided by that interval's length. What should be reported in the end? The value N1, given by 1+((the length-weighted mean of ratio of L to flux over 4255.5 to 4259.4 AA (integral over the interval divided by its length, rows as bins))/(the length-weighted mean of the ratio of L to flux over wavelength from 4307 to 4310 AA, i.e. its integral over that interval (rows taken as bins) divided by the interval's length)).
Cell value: 1.62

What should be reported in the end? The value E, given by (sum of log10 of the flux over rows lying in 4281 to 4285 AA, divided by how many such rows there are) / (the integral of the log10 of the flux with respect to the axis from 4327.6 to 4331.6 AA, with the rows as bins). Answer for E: 0.243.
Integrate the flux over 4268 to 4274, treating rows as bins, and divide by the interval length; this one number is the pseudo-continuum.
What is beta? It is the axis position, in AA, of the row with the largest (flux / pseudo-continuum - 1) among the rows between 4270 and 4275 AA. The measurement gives 4270.70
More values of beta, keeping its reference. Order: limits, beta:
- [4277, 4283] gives 4279.56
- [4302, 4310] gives 4303.28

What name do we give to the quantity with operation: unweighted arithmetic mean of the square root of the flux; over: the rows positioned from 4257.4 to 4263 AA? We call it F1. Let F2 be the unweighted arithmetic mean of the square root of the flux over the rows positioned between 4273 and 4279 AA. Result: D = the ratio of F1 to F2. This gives 1.05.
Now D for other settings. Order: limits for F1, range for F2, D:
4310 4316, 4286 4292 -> 0.99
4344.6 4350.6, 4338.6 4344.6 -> 1.02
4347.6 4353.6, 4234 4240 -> 1.10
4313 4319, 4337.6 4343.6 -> 1.00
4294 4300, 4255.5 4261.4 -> 0.90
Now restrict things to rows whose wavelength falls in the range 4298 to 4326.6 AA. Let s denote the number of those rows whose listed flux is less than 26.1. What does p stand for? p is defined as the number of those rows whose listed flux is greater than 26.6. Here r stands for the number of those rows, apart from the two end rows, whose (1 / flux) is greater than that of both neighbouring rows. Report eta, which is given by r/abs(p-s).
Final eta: 0.50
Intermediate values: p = 5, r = 8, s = 21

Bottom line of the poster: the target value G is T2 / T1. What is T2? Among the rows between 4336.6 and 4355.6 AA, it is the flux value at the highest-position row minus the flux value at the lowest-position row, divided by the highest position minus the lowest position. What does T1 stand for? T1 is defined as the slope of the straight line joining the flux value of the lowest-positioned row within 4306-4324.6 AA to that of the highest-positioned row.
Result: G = -1.1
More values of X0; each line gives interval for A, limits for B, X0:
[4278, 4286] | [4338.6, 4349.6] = 0.89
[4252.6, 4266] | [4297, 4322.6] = 1.21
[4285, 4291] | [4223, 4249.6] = 1.03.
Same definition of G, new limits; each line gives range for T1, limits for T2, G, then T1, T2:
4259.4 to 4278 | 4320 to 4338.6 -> 0.6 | -0.04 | -0.03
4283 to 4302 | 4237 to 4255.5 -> -0.5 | -0.26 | 0.14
